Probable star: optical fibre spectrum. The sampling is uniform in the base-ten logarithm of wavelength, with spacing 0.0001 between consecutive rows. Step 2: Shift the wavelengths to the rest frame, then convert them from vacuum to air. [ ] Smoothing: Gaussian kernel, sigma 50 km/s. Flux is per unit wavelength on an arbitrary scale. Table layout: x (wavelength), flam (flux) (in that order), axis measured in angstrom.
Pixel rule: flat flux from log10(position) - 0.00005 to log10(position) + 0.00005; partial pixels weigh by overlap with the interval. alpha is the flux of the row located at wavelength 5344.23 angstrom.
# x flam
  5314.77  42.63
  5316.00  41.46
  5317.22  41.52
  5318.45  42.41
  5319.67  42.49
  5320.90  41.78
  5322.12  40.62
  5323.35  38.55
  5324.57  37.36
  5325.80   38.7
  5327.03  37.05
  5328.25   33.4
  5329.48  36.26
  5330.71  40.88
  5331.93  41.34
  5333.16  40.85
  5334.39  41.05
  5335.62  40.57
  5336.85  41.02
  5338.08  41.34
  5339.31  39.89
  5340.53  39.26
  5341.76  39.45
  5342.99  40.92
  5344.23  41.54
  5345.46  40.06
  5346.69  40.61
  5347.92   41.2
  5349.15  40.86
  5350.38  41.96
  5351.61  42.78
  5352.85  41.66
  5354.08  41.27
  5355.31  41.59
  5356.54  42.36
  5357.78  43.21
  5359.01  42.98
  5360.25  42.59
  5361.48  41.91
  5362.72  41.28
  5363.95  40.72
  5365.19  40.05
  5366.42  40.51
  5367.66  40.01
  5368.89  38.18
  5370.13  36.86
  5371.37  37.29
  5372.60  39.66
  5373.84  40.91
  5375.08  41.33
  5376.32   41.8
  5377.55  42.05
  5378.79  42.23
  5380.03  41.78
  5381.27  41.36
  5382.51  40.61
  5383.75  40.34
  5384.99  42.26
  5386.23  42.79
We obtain 41.54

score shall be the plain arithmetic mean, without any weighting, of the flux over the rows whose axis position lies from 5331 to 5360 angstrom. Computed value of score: 41.2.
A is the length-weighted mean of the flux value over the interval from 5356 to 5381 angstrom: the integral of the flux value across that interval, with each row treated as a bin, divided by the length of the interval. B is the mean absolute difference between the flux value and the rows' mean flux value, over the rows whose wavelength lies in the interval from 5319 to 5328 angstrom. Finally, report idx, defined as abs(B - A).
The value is 39.1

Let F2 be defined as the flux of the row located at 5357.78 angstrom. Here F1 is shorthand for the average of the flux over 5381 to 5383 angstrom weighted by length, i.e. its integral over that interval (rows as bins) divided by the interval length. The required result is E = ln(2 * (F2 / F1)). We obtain 0.75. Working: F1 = 40.9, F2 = 43.21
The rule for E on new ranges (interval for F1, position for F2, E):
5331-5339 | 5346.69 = 0.68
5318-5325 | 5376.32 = 0.72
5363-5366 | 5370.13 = 0.60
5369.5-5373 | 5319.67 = 0.81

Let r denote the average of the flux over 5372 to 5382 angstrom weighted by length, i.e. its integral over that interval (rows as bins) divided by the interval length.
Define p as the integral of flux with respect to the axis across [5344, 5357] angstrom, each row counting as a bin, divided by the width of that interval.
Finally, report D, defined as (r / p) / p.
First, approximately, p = 41.5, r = 41.4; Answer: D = 0.0241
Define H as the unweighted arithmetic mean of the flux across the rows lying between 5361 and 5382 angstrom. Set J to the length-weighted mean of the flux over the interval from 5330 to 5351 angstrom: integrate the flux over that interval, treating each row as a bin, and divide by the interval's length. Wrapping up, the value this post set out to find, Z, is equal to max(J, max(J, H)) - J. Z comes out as 0.00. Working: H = 40.5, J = 40.7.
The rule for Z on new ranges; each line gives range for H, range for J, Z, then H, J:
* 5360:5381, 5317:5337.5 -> 0.83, 40.5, 39.7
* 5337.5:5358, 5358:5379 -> 0.54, 41.2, 40.6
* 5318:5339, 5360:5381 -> 0.00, 39.7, 40.5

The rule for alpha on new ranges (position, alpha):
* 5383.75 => 40.34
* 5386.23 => 42.79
